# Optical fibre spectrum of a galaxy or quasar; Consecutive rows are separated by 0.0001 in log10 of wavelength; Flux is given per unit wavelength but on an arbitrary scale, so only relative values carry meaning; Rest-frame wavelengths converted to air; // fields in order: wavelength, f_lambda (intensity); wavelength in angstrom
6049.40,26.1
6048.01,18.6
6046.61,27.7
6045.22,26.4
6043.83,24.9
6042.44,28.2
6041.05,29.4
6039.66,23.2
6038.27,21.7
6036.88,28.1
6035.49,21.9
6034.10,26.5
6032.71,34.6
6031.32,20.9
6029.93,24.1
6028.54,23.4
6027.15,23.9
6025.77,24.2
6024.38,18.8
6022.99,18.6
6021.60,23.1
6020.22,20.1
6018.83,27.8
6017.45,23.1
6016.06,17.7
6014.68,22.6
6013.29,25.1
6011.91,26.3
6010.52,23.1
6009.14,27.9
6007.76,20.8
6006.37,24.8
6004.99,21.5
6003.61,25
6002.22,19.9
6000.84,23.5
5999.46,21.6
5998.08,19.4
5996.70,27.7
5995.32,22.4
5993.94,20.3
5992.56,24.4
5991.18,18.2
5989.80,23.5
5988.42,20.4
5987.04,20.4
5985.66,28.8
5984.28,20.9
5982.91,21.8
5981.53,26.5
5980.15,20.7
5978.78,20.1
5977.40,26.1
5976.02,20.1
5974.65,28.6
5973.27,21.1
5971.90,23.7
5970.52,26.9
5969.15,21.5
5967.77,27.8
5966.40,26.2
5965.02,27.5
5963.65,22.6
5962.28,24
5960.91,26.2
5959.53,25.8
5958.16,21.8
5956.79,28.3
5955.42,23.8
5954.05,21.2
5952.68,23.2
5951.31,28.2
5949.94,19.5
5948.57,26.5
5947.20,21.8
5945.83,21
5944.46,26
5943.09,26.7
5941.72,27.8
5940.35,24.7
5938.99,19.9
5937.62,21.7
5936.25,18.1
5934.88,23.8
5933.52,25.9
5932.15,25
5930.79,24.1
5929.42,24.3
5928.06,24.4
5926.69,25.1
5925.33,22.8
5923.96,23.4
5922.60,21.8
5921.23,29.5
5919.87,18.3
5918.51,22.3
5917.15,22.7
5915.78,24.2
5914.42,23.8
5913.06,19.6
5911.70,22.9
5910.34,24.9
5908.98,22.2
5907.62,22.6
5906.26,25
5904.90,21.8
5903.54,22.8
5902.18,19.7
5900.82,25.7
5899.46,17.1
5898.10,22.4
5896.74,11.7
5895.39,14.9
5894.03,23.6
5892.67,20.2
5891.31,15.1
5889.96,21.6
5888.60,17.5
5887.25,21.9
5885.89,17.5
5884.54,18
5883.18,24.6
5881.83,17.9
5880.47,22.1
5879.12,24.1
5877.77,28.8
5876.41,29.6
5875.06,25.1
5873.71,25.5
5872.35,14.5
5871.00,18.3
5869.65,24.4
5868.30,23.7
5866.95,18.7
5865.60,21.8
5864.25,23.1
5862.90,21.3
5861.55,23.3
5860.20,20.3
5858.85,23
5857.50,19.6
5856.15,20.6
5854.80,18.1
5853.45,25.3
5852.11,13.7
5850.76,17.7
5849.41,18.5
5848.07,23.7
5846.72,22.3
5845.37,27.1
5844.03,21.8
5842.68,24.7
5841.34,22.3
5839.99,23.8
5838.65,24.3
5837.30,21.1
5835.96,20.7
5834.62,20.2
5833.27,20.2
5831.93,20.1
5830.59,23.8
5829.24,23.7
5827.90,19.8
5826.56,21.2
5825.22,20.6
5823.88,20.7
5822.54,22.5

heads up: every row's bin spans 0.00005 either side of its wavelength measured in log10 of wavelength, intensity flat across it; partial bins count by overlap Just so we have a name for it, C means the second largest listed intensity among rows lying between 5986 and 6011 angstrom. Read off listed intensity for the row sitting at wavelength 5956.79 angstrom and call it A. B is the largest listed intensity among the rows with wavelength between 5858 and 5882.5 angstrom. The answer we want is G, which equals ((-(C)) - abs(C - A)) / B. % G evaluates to -0.96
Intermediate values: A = 28.3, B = 29.6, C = 27.7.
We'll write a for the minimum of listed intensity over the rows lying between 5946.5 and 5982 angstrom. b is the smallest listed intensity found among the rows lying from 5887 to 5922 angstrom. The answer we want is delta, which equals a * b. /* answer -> 228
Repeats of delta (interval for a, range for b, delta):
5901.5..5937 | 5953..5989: 364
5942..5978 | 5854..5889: 283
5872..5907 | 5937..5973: 228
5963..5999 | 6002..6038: 322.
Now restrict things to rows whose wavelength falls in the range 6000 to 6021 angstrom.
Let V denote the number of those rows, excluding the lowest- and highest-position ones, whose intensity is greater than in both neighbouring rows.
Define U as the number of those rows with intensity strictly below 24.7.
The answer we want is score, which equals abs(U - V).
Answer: 4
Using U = 9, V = 5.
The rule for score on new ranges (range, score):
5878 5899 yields 11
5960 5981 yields 3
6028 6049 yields 2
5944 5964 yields 5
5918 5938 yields 7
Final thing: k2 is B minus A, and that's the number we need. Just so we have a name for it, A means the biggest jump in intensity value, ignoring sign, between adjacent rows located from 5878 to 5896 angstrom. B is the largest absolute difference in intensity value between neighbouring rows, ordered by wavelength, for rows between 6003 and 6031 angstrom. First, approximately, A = 8.7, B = 7.7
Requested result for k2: -1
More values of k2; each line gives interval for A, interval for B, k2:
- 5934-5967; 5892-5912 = 2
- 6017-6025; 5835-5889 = 4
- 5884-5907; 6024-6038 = 3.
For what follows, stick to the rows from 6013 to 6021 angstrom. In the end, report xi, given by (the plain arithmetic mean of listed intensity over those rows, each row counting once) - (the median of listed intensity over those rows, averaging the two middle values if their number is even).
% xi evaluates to -0.12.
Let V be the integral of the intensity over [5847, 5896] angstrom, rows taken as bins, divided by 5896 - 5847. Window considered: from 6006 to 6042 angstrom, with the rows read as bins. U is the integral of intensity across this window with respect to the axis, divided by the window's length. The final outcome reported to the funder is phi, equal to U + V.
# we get 45.0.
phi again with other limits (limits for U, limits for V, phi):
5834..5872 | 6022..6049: 46.0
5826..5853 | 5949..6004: 45.1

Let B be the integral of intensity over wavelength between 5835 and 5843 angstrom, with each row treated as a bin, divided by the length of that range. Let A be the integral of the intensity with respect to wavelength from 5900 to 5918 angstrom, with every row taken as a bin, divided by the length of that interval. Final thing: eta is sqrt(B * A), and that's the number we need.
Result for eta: 22.8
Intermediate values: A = 22.9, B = 22.7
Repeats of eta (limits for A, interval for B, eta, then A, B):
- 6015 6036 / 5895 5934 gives 22.9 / 23.2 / 22.5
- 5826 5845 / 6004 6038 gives 22.9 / 22.1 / 23.7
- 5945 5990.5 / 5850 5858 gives 21.4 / 23.8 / 19.1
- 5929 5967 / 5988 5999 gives 23.1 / 24.1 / 22.1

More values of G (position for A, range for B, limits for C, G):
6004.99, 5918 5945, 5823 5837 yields -0.88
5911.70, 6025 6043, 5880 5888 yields -0.66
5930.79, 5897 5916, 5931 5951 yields -1.14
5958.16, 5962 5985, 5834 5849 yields -0.97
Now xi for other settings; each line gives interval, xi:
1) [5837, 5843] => -0.56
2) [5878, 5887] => 0.65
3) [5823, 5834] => 0.61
